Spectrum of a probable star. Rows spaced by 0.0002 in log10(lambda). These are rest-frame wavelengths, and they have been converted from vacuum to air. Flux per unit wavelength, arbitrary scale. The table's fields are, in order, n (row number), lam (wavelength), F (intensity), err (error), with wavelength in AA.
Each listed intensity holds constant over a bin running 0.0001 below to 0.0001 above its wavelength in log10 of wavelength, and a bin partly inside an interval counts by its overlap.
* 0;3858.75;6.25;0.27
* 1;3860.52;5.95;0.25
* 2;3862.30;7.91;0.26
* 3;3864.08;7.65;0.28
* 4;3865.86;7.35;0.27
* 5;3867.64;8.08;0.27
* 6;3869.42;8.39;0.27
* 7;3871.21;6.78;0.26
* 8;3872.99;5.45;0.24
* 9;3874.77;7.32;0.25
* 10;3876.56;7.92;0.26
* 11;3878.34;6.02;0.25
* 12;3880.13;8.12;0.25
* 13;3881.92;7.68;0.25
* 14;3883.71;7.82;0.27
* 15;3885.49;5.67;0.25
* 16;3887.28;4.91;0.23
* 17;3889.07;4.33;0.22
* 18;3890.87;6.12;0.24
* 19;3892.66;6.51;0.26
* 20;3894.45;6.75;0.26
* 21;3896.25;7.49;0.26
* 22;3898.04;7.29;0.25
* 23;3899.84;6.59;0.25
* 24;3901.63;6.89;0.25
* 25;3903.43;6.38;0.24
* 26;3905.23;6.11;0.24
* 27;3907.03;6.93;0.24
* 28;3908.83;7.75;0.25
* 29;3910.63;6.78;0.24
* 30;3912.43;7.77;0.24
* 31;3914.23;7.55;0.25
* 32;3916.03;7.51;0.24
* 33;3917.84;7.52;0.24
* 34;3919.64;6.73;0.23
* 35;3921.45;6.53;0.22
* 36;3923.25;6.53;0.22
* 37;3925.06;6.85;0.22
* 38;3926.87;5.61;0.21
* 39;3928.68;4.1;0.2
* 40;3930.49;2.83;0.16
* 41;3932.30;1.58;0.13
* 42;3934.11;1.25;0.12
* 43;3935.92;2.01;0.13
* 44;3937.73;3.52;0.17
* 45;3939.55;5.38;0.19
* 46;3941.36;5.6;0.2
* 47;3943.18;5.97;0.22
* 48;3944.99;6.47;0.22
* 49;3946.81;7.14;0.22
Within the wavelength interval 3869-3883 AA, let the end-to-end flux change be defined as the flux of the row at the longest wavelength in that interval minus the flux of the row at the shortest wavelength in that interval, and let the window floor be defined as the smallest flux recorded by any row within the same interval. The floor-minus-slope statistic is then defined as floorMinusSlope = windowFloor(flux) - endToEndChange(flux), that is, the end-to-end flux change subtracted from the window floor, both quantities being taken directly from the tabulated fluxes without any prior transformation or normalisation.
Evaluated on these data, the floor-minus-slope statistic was 6.2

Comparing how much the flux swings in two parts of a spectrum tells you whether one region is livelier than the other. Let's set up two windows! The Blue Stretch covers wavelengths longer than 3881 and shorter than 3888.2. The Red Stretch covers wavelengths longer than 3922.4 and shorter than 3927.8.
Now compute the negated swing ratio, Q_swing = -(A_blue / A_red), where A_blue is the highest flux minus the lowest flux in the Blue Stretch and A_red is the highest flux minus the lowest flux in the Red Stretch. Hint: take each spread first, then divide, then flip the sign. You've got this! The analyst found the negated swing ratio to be -2.3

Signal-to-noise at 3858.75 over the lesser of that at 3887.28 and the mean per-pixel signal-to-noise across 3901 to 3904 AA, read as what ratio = 1.08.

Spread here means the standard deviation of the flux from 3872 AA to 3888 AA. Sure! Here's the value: 1.2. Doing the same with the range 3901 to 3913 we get 0.6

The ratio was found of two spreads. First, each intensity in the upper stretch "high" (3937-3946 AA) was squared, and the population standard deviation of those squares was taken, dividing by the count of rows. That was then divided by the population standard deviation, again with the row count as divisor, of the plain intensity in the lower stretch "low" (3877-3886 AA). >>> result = 10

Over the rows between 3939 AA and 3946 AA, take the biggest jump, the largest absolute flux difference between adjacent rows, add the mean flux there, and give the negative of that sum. -6.4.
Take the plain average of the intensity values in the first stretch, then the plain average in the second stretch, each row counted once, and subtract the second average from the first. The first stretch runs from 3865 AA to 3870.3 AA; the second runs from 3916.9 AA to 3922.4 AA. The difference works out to 1.0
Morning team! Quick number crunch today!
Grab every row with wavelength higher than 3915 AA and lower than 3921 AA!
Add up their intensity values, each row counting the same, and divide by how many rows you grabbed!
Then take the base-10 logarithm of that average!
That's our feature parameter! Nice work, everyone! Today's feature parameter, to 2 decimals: 0.86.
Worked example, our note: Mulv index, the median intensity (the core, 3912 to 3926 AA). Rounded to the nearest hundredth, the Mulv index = 7.18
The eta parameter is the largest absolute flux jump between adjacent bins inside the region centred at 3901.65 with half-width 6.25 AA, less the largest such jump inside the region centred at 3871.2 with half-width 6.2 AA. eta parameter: -1.05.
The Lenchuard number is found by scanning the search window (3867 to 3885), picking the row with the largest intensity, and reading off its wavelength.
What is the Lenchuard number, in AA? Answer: 3869.42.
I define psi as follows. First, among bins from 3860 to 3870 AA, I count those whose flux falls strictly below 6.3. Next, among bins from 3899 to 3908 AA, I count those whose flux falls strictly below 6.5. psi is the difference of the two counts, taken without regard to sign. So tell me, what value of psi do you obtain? 1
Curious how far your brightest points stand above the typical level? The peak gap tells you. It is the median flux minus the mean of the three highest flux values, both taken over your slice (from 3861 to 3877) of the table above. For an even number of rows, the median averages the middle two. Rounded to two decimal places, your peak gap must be -0.48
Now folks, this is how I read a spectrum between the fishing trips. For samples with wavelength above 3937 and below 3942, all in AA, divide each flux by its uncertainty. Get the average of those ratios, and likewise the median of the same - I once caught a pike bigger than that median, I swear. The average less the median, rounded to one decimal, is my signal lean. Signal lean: -2.3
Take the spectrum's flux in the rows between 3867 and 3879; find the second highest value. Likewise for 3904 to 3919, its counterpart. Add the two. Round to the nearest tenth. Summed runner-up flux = 15.8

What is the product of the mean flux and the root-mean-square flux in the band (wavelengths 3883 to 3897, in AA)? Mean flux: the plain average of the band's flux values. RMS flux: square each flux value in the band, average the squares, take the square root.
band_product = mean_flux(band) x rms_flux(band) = 39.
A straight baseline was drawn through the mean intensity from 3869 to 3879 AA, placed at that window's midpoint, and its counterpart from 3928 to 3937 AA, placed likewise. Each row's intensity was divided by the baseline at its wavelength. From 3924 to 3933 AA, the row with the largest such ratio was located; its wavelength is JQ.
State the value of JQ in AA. 3925.06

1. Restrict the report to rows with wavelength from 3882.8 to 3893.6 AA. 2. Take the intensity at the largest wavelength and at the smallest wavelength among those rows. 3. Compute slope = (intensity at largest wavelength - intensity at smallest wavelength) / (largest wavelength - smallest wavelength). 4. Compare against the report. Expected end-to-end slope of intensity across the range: -0.15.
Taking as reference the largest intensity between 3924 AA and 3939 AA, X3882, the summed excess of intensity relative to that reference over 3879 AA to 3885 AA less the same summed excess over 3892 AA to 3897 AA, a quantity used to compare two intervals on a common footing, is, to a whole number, 3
